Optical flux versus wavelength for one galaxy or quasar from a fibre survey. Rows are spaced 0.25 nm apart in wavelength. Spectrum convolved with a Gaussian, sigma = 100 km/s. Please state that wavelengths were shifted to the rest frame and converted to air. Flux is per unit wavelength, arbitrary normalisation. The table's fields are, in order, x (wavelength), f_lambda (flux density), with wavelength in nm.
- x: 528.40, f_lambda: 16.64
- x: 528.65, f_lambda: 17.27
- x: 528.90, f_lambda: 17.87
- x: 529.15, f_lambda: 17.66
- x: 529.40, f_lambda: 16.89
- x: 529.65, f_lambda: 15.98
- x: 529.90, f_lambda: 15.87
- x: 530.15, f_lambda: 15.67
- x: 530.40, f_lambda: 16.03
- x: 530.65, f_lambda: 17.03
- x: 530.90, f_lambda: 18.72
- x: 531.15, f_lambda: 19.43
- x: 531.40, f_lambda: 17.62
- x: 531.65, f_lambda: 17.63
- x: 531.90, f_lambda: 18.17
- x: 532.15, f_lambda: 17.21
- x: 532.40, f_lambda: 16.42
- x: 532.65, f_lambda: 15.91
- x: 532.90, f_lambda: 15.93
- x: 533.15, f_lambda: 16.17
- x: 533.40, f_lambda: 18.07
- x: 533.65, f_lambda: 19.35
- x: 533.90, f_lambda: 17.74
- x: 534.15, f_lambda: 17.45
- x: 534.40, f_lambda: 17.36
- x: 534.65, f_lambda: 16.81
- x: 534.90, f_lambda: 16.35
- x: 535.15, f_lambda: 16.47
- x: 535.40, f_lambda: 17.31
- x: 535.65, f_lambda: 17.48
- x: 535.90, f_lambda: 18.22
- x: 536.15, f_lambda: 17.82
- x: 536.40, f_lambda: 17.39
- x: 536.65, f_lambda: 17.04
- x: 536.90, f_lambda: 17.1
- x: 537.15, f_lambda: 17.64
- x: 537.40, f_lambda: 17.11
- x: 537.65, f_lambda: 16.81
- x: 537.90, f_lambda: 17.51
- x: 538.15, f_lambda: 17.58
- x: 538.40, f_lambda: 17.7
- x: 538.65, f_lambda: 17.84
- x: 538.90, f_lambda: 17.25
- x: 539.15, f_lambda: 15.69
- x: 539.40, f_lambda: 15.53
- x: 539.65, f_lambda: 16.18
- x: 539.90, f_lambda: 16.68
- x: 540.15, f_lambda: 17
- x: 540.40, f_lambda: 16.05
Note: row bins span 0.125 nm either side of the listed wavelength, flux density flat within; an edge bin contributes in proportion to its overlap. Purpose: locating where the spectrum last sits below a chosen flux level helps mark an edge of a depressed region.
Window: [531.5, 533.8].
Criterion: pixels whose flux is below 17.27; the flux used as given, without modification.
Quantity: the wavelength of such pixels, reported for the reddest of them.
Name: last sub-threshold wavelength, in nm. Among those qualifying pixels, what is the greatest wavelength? 533.15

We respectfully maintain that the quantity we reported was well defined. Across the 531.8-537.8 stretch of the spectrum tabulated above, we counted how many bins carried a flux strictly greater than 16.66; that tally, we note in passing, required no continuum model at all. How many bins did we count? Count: 18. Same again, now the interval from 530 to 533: 7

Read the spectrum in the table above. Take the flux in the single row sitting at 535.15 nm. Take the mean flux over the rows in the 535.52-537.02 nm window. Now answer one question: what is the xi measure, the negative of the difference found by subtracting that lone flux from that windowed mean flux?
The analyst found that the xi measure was -1.04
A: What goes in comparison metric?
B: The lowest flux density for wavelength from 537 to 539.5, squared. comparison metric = 241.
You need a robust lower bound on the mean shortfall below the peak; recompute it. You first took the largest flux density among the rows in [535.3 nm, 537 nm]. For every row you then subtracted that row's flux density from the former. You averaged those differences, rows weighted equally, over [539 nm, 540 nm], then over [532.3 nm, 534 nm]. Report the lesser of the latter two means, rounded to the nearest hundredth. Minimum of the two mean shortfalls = 1.14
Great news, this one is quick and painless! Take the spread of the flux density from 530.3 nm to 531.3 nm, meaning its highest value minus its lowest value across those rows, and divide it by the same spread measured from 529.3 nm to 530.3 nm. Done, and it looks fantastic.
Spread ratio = 2.8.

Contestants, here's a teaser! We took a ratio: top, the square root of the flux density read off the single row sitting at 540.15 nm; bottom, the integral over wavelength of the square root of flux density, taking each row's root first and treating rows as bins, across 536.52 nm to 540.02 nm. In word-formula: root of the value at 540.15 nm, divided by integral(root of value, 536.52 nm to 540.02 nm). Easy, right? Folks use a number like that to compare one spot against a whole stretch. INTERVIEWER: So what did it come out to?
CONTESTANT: 0.286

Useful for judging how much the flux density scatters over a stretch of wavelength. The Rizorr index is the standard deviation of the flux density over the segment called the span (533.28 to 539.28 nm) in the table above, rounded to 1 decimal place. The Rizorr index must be 0.7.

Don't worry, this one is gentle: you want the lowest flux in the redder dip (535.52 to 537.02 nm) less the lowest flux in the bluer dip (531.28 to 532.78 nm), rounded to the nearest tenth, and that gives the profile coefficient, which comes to 1.1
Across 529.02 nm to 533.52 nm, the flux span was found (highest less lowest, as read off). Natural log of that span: 1.3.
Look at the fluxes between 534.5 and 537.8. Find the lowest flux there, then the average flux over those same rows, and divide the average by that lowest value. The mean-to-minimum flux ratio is 1.05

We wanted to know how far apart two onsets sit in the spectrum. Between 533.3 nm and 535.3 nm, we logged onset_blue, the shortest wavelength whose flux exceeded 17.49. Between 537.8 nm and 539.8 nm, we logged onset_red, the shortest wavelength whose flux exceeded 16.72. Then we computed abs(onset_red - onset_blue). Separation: 4.50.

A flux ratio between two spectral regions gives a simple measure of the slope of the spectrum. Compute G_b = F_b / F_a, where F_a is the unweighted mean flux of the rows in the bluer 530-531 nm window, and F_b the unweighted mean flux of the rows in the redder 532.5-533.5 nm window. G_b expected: 0.98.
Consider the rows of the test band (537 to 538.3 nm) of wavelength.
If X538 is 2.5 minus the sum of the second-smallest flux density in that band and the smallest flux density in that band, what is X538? -31.4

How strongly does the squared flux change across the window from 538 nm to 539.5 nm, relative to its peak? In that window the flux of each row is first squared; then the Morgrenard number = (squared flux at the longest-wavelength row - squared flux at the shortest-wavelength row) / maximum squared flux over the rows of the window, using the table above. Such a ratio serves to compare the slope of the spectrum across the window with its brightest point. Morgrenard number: -0.21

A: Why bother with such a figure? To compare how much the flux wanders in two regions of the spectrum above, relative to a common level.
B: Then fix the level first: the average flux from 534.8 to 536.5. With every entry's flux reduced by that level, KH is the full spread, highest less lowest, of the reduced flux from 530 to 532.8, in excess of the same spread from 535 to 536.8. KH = 2.0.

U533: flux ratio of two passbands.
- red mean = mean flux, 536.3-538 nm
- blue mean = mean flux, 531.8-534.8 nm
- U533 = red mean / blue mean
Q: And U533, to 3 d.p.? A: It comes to 1.001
